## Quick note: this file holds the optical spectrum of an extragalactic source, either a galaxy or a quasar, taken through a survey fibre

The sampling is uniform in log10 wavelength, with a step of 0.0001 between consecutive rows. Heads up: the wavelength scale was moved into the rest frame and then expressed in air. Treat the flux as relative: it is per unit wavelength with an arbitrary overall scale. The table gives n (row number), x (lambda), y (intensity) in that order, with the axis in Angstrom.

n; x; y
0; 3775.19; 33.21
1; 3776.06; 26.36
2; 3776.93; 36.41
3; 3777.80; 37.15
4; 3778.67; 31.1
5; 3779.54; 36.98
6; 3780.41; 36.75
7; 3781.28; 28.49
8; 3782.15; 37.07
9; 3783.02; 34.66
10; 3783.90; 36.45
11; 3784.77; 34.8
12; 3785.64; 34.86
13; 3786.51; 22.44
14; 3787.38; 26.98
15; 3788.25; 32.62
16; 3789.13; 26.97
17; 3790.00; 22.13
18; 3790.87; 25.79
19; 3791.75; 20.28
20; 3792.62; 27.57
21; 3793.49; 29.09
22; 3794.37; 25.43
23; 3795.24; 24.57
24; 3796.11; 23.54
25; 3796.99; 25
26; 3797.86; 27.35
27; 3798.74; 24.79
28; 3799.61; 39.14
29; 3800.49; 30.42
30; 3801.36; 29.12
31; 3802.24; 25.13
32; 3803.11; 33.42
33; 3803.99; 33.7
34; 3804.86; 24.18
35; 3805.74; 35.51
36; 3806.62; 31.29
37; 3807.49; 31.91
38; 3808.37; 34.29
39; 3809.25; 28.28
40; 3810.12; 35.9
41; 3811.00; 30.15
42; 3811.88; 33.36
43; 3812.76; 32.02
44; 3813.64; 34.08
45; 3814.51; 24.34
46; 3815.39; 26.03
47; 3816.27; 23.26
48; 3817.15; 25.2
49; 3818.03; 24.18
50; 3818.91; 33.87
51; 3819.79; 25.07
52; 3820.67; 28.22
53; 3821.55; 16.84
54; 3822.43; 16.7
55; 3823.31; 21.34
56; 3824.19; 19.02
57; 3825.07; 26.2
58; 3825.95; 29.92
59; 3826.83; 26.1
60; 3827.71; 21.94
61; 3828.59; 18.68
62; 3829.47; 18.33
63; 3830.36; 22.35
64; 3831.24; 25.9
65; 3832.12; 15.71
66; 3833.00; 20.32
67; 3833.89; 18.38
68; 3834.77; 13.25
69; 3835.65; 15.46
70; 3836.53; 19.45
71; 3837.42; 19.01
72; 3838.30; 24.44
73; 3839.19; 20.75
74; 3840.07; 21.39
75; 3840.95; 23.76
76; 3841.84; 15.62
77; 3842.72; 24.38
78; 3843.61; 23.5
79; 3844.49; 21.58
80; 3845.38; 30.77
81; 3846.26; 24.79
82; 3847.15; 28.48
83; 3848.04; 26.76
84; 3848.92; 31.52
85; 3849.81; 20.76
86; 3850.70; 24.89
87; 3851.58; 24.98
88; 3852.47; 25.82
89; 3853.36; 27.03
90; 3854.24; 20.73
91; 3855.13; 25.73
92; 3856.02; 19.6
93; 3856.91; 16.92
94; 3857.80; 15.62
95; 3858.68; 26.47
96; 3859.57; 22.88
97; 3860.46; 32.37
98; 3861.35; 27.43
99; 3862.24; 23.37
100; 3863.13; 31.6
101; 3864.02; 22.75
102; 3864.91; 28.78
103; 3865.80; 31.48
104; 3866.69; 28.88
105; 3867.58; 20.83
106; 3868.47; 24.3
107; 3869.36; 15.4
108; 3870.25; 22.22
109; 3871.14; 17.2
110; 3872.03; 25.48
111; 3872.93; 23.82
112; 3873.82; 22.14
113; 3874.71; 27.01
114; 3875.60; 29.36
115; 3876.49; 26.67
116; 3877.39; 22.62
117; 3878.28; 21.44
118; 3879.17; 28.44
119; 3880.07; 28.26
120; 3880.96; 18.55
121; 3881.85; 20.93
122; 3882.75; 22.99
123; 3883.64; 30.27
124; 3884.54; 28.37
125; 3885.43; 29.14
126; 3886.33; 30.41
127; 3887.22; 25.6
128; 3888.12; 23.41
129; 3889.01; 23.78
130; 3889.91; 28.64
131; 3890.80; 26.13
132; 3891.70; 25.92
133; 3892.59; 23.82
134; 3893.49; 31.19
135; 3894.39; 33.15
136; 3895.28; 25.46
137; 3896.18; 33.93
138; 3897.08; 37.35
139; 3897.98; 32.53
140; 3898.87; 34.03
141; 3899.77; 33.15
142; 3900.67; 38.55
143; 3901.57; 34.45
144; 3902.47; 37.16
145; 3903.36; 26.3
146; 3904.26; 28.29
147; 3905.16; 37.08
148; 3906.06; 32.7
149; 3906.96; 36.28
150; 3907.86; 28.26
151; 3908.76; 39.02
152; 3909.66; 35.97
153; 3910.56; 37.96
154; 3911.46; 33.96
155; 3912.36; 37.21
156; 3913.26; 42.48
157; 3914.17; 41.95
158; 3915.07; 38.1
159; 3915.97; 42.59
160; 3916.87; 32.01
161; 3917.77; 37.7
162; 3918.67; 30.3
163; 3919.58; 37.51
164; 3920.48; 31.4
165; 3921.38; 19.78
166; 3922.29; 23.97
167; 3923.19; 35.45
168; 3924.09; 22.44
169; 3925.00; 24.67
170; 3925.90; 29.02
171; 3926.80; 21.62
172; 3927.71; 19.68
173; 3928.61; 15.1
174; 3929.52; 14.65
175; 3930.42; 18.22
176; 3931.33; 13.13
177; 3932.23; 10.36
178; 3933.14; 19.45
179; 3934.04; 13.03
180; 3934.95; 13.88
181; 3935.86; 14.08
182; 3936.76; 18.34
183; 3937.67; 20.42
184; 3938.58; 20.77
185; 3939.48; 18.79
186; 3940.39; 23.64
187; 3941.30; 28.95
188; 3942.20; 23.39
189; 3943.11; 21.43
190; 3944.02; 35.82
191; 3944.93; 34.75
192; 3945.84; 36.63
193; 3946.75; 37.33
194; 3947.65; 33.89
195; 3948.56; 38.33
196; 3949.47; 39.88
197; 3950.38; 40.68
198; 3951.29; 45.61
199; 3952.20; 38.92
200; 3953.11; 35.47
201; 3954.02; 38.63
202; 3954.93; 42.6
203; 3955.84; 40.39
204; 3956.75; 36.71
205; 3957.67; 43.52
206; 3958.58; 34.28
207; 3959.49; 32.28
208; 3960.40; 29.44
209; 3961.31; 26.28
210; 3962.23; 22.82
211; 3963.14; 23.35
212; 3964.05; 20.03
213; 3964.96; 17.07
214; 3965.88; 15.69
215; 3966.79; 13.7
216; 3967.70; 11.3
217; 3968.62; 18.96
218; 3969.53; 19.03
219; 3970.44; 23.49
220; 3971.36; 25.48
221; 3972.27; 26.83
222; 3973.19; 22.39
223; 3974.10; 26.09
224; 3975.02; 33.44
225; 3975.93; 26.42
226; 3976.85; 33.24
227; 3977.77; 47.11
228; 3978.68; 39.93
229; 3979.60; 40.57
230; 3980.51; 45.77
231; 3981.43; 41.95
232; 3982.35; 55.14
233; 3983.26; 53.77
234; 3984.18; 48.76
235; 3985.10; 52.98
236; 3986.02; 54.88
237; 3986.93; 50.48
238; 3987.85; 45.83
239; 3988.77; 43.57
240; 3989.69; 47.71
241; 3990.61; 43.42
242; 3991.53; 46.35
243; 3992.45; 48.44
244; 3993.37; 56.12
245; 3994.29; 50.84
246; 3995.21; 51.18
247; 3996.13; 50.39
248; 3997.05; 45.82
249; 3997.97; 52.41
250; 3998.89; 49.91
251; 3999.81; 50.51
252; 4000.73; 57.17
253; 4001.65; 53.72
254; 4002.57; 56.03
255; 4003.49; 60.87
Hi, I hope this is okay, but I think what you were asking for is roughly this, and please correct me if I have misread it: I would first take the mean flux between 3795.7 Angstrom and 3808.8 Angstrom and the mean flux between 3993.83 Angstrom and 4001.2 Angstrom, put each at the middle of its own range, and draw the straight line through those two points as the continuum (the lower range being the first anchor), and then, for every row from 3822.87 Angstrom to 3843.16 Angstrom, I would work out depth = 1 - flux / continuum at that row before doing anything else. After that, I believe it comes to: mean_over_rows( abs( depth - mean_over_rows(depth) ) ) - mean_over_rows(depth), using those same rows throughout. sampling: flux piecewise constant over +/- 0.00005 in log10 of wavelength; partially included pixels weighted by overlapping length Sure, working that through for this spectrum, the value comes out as -0.27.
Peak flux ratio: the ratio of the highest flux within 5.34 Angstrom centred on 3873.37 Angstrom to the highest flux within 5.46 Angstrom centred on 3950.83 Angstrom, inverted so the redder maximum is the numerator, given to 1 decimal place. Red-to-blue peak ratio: 1.6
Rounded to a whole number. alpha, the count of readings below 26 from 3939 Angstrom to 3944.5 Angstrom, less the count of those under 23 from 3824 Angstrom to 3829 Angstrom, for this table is 1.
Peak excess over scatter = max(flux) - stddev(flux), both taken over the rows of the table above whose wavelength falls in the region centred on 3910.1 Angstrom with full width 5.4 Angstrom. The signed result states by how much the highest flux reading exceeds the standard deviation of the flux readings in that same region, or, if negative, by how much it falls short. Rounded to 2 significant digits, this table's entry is 35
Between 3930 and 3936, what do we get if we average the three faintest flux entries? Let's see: 12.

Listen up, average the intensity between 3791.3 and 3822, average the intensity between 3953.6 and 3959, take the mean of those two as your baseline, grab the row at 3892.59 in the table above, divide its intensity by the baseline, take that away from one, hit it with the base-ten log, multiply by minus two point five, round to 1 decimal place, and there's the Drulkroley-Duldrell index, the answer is 1.3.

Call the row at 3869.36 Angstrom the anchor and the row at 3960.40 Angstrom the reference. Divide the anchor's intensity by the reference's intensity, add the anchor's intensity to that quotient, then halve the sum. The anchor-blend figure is 8.0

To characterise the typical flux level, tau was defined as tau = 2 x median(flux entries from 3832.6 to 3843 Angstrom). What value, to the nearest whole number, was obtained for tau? 40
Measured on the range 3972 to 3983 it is 73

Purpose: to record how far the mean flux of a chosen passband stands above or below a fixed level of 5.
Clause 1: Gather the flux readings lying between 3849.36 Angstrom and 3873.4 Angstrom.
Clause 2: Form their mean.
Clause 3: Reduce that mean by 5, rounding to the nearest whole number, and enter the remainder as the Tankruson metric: 19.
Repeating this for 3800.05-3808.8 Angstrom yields 26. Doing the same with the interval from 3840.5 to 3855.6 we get 20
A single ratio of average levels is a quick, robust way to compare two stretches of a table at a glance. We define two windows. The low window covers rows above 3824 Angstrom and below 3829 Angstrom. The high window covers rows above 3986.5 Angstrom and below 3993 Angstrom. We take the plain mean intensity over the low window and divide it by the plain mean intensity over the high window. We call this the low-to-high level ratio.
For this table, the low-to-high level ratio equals 0.51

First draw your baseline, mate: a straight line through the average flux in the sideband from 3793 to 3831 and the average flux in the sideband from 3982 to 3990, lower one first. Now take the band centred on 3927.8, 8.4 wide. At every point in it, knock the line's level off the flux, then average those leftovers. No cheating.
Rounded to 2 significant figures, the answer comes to -23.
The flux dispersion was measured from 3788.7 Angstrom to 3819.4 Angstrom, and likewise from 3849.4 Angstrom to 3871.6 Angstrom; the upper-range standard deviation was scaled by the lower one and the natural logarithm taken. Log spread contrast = 0.0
